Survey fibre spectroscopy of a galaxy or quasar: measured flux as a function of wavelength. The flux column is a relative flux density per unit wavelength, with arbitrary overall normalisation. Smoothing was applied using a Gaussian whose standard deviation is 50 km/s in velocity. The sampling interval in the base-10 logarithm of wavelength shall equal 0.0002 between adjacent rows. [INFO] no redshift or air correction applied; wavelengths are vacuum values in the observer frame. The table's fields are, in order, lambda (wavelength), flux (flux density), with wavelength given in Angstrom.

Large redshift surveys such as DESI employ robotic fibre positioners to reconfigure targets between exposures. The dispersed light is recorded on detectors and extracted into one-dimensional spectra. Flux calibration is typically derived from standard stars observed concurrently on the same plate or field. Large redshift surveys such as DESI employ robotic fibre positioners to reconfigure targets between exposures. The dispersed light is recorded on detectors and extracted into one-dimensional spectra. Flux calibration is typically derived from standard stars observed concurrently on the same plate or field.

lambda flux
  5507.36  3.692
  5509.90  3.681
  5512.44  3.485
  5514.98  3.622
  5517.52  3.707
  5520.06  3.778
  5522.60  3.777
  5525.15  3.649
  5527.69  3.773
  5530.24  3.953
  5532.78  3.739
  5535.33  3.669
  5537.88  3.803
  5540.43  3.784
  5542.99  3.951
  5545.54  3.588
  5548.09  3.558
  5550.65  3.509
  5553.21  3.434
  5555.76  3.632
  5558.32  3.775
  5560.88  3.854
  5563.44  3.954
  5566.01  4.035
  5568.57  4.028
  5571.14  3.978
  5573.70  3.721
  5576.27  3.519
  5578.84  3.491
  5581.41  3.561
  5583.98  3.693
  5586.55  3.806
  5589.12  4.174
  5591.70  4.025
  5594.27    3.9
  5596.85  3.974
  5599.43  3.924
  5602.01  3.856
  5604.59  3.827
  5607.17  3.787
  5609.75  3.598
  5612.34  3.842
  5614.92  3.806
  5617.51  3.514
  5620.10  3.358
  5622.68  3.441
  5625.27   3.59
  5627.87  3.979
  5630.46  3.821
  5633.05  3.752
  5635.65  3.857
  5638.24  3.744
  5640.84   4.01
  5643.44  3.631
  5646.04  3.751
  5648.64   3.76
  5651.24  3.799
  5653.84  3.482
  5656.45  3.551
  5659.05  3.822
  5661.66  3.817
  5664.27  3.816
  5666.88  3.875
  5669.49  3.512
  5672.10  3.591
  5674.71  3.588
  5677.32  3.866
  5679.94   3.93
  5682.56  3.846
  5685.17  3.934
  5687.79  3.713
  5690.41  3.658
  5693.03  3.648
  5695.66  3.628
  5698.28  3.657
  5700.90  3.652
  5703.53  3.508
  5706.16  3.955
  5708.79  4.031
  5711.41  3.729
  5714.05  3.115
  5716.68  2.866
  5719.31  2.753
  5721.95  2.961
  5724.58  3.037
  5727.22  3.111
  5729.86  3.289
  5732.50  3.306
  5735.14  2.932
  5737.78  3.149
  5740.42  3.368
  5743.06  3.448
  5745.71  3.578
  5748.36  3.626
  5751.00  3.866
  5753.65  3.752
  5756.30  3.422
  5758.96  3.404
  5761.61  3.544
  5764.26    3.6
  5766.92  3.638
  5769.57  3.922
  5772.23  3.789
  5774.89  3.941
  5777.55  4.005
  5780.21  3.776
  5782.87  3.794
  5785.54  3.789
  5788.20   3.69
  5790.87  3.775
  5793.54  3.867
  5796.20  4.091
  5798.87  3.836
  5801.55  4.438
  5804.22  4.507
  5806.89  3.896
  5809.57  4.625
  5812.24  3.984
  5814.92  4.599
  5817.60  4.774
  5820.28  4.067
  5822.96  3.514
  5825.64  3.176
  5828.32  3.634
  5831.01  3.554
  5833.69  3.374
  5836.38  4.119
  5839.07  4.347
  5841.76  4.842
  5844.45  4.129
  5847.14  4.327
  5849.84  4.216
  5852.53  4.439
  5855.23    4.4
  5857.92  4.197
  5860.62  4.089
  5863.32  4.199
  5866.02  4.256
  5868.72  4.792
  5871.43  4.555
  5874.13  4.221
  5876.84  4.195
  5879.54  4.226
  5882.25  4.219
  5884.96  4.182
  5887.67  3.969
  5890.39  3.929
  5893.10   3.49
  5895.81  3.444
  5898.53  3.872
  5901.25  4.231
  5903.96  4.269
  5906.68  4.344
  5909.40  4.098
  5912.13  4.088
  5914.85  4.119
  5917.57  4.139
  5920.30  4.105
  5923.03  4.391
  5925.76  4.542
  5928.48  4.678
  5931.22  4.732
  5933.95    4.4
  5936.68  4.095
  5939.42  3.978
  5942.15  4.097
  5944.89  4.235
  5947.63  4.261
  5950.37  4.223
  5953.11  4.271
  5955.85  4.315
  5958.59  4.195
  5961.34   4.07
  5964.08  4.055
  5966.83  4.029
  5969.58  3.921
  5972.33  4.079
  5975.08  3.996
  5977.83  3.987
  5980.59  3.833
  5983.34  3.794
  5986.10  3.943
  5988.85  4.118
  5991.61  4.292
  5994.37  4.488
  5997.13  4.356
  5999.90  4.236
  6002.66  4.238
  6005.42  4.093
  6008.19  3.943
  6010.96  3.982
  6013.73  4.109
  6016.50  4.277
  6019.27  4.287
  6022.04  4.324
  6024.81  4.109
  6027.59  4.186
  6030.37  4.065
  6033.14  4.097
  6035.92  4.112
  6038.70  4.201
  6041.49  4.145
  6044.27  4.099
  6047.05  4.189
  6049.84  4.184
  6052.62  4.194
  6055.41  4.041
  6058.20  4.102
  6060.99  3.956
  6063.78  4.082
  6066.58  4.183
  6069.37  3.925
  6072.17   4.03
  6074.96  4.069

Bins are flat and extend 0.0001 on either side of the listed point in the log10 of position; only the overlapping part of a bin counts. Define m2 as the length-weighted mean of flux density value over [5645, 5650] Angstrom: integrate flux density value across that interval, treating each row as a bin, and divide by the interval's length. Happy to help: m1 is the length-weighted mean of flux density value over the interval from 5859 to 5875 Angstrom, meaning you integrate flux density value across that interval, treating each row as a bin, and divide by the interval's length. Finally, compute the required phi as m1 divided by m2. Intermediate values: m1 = 4.35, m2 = 3.8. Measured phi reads 1.16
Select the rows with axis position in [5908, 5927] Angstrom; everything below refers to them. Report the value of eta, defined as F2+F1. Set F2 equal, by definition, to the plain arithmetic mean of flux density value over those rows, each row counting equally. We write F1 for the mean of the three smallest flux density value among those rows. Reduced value 8.3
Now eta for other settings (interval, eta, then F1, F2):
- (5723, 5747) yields 6.3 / 3.0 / 3.25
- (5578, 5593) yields 7.4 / 3.6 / 3.79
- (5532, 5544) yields 7.5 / 3.7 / 3.79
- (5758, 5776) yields 7.2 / 3.5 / 3.69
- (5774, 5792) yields 7.6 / 3.7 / 3.82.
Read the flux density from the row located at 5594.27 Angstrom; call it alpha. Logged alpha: 3.9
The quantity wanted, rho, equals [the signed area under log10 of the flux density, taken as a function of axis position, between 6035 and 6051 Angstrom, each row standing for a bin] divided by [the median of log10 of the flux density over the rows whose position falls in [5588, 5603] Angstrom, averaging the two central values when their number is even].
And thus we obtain 16.6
